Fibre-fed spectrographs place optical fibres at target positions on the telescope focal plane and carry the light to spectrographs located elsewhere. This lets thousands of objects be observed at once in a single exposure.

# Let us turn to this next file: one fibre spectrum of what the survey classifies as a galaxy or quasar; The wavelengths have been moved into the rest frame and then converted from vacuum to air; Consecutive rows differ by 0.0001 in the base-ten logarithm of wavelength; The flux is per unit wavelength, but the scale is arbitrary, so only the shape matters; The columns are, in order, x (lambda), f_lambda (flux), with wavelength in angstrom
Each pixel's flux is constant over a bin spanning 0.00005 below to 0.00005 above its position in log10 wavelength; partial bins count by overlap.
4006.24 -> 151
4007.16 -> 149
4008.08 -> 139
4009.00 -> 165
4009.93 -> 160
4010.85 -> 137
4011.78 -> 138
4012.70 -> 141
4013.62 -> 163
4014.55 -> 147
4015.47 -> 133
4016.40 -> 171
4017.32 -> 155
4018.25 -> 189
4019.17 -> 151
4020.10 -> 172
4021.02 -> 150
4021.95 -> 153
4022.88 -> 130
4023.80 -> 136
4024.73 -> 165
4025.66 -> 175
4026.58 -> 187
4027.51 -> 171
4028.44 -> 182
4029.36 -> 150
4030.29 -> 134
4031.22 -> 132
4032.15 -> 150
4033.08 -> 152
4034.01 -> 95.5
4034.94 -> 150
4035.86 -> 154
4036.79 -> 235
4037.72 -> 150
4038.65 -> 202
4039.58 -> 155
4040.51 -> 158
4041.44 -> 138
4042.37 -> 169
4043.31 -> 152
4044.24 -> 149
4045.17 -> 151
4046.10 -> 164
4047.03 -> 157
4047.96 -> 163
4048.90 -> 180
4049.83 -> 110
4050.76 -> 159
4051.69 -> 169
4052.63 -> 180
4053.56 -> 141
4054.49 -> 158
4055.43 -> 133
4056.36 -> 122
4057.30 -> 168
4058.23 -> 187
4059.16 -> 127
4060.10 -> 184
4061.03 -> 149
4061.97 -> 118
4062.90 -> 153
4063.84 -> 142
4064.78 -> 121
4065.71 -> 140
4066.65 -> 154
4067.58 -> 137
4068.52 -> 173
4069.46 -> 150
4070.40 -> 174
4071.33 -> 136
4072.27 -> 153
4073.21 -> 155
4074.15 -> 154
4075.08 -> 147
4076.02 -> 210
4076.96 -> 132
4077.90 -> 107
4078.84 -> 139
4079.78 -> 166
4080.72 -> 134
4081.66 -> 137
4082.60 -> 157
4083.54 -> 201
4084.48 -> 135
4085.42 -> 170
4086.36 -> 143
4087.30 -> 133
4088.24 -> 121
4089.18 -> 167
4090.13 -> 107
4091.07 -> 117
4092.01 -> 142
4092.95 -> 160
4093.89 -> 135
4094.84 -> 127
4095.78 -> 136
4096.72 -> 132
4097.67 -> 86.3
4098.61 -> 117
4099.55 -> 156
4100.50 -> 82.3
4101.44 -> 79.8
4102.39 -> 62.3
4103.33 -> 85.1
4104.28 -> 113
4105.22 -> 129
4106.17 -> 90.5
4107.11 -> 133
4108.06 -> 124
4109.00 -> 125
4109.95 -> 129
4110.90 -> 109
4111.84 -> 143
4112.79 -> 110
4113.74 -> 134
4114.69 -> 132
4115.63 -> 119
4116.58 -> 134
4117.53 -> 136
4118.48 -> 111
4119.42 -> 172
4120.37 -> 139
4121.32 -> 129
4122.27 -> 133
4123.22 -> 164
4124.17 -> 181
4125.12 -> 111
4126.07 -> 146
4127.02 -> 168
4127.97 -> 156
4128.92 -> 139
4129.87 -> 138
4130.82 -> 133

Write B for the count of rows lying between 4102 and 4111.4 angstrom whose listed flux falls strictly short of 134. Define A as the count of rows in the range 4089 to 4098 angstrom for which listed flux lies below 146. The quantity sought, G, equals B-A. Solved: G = 2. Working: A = 8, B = 10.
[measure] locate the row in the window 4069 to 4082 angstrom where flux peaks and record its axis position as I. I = 4076.02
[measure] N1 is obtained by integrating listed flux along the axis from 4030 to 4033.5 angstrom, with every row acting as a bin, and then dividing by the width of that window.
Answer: 142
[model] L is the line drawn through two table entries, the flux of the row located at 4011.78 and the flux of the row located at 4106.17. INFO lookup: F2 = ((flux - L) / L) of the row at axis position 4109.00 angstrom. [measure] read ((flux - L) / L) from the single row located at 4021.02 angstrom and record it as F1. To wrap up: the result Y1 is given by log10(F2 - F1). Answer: -0.6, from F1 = 0.1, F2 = 0.40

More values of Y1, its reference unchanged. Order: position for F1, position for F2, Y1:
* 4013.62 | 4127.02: 0.0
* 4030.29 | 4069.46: -0.5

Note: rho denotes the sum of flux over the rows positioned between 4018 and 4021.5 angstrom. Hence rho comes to 662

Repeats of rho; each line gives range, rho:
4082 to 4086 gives 663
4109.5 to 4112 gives 381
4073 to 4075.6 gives 456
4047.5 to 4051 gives 612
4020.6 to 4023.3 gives 433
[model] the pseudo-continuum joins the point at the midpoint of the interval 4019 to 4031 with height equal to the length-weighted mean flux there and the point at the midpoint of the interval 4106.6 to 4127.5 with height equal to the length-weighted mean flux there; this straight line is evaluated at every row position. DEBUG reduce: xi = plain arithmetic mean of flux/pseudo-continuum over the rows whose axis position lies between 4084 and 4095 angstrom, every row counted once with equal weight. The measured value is 0.97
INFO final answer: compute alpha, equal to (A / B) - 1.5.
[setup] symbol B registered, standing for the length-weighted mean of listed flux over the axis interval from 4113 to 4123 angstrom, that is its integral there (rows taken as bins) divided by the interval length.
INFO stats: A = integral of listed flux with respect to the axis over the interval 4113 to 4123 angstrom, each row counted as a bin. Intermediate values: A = 1340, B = 134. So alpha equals 8.50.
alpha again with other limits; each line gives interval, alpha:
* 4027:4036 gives 7.50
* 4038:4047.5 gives 8.00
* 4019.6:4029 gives 7.90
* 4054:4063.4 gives 7.90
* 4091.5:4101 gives 8.00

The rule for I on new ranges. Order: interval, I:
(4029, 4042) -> 4036.79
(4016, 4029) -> 4018.25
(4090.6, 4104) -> 4092.95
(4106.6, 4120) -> 4119.42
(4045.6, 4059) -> 4058.23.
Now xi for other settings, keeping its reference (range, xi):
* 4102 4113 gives 0.82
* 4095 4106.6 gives 0.76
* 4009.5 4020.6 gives 0.97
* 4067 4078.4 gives 1.04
